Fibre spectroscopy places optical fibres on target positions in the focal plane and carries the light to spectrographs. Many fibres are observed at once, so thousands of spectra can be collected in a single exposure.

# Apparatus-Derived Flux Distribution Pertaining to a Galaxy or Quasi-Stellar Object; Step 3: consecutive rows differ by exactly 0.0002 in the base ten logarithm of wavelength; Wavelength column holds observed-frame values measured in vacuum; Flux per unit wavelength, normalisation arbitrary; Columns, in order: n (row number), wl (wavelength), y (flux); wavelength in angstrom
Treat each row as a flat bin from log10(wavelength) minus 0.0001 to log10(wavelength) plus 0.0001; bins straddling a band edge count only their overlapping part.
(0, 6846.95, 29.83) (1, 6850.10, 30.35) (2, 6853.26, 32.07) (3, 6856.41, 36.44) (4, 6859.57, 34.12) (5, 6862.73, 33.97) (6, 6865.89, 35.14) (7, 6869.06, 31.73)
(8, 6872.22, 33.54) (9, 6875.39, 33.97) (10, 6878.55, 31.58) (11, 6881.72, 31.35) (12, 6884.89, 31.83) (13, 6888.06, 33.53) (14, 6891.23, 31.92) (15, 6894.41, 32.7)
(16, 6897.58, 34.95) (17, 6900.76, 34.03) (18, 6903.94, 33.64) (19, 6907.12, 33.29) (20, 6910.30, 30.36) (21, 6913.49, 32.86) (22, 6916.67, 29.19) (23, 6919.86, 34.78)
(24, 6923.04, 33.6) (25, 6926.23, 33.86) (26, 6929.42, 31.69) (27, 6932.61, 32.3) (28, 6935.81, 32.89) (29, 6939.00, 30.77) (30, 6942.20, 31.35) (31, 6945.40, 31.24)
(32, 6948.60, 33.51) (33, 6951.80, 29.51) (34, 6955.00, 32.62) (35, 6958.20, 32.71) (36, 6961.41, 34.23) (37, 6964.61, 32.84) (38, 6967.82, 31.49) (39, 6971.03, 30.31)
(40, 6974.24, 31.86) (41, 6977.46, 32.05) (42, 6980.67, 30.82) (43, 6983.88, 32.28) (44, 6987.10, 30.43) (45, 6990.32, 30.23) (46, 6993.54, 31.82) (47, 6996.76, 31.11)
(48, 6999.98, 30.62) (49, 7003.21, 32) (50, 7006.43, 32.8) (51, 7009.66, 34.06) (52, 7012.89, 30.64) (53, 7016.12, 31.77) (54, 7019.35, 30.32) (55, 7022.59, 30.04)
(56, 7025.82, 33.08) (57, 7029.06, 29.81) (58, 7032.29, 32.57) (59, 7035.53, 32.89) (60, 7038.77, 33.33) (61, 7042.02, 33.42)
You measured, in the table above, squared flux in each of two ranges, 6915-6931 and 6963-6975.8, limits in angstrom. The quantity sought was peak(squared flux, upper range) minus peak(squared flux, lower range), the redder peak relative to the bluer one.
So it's -131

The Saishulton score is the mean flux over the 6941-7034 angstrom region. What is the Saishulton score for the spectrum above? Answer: 31.66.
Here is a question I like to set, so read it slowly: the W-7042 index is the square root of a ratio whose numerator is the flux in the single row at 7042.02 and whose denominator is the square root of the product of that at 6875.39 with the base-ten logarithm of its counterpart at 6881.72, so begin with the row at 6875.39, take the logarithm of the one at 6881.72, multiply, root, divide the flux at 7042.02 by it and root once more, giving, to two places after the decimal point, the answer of 2.17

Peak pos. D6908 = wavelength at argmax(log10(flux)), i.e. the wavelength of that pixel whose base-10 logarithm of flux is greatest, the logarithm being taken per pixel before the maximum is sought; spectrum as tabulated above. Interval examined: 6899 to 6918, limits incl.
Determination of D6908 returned 6900.76 angstrom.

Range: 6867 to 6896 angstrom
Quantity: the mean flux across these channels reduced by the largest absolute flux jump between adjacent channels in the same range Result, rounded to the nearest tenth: 30.1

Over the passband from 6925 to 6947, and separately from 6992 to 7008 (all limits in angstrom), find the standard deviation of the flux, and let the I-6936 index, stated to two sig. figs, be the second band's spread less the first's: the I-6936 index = -0.24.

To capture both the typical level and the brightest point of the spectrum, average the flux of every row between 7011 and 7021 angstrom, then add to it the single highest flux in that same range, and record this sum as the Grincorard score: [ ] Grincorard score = 63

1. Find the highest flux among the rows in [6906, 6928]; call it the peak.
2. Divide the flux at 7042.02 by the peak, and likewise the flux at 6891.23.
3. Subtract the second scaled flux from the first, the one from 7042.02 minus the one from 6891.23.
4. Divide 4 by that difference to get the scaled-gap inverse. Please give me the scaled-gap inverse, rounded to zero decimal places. 93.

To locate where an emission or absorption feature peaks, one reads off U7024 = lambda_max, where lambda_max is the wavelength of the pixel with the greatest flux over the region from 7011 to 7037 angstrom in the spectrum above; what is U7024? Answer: 7025.82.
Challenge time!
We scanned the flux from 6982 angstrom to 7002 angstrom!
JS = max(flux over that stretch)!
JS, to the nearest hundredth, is 32.28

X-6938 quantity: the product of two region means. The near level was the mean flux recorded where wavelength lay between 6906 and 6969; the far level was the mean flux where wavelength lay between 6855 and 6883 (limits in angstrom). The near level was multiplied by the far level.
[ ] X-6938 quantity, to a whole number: 1082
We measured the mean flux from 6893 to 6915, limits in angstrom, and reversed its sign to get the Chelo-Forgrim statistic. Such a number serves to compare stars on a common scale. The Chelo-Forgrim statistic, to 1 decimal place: -33.1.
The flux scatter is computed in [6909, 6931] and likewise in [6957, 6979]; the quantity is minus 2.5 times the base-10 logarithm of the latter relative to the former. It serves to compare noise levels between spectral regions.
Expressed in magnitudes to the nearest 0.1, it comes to 0.5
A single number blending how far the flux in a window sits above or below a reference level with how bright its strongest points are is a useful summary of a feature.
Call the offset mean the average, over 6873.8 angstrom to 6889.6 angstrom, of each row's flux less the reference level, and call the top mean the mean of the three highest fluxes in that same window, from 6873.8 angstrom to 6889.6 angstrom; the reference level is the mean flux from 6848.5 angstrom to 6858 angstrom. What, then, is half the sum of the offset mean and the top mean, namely 16.3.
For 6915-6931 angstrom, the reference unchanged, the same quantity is 16.9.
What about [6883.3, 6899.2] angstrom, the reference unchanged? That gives 16.9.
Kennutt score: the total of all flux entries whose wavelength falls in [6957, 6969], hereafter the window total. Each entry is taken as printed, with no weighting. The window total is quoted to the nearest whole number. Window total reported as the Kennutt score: 131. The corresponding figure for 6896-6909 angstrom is 136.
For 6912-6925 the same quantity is 130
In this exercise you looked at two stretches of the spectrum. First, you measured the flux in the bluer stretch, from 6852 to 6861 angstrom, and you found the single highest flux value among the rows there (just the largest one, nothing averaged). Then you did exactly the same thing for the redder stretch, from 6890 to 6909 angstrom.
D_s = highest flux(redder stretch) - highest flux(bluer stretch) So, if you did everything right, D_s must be -1.5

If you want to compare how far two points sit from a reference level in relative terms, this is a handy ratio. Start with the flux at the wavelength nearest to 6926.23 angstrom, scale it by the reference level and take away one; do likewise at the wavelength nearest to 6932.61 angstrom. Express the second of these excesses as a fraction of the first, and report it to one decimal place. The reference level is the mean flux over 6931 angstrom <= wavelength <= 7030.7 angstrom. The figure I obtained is 0.3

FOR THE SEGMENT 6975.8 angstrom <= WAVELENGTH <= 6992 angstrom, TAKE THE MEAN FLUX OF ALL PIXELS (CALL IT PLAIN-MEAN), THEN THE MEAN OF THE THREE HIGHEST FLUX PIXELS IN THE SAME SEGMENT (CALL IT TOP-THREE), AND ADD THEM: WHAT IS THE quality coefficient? 63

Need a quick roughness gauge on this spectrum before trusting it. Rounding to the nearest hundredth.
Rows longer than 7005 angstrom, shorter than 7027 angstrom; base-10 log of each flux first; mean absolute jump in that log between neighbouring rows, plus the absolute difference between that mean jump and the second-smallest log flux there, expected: 1.48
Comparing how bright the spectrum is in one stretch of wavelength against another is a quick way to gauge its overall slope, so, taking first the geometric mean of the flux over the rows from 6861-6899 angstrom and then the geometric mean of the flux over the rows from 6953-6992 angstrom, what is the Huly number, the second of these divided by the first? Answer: 0.964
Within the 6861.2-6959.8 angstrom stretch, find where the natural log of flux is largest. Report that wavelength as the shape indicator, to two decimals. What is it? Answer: 6865.89 angstrom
